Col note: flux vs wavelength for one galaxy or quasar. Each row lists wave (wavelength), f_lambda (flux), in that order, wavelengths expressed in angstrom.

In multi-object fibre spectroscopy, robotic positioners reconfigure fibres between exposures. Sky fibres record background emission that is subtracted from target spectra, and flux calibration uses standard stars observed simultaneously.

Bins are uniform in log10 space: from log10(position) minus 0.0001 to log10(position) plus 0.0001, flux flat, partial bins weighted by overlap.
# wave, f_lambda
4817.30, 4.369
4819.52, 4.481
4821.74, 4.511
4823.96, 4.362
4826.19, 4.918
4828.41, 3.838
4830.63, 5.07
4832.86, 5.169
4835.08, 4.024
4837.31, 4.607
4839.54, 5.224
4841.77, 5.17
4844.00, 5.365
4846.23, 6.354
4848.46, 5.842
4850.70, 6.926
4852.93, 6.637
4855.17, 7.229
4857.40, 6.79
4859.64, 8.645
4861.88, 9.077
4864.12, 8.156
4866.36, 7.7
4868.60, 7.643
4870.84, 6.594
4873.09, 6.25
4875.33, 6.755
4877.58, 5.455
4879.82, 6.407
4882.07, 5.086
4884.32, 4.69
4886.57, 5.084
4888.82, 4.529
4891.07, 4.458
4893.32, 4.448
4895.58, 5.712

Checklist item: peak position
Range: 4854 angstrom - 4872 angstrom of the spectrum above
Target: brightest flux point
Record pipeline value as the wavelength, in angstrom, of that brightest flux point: 4861.88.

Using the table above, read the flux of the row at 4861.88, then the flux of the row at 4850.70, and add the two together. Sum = 16.0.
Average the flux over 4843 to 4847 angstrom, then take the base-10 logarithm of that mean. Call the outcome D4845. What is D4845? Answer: 0.77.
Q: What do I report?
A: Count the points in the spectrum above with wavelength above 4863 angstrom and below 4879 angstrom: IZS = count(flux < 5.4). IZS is 0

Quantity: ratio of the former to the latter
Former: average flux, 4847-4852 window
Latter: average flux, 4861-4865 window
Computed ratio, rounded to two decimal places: 0.74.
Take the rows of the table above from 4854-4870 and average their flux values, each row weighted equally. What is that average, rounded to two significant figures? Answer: 7.9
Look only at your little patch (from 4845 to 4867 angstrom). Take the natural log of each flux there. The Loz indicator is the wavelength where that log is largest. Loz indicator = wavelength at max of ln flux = 4861.88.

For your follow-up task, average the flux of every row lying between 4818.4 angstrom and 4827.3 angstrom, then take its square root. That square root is 2.14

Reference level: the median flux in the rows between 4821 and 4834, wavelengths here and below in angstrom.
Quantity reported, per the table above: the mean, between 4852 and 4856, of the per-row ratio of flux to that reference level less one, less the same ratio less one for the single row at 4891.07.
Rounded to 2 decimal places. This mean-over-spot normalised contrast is 0.52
